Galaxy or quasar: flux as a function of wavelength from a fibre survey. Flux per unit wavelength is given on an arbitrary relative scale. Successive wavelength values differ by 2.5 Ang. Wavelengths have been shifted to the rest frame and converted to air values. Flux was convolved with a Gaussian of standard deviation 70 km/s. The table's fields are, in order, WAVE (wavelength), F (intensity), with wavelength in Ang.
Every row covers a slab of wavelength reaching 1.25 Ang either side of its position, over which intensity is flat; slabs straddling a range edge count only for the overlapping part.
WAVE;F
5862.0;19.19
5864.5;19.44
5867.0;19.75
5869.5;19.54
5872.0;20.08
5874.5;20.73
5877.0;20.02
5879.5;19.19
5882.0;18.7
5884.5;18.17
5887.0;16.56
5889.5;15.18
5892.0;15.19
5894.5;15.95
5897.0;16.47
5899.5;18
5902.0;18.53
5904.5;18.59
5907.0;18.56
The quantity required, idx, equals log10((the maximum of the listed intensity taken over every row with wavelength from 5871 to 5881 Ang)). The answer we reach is 1.32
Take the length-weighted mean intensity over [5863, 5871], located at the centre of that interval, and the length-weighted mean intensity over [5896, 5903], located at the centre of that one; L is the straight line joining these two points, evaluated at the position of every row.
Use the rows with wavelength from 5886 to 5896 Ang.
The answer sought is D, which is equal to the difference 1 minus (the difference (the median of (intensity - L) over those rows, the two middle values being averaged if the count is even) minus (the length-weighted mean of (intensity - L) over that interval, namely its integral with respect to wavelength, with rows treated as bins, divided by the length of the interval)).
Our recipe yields 1.02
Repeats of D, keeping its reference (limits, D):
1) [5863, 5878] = 1.06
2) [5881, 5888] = 0.65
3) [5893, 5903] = 0.90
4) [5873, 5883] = 1.07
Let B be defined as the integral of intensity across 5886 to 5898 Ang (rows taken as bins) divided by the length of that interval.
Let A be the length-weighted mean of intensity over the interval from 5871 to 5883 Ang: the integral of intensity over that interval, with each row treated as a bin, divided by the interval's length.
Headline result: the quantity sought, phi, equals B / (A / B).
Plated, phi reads 13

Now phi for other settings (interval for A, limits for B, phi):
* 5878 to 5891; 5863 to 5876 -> 23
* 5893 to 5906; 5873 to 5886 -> 21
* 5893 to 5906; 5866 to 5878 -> 23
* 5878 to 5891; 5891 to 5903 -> 16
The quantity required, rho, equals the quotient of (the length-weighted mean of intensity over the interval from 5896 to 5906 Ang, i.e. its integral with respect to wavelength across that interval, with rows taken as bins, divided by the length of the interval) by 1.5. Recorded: 12.0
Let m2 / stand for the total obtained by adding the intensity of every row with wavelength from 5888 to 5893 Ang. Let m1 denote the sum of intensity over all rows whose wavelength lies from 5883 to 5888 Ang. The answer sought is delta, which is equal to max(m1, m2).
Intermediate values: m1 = 34.7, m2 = 30.4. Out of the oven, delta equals 34.7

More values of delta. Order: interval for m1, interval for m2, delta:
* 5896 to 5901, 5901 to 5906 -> 37.1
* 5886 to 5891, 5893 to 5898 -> 32.4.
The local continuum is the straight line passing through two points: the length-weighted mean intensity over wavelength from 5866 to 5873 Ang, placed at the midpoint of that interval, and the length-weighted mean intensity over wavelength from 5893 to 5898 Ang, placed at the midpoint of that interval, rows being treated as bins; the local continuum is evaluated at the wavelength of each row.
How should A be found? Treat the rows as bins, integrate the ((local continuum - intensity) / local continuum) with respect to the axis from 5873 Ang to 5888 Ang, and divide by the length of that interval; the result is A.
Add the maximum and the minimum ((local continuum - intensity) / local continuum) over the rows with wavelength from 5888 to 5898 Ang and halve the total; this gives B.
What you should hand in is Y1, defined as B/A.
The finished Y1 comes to -0.96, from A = -0.04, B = 0.036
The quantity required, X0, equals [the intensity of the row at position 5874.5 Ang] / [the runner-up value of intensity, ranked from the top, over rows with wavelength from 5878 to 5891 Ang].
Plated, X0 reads 1.11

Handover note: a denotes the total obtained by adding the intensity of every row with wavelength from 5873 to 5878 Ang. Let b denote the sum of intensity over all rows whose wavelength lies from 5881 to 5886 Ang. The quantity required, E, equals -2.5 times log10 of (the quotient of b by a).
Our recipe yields 0.11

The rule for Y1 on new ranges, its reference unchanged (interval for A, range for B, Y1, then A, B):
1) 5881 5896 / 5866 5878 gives -1.04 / 0.03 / -0.034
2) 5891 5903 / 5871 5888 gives 0.35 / -0.06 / -0.021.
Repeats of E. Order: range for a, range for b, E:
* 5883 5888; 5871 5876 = -0.18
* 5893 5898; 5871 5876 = -0.25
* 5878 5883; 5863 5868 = -0.04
